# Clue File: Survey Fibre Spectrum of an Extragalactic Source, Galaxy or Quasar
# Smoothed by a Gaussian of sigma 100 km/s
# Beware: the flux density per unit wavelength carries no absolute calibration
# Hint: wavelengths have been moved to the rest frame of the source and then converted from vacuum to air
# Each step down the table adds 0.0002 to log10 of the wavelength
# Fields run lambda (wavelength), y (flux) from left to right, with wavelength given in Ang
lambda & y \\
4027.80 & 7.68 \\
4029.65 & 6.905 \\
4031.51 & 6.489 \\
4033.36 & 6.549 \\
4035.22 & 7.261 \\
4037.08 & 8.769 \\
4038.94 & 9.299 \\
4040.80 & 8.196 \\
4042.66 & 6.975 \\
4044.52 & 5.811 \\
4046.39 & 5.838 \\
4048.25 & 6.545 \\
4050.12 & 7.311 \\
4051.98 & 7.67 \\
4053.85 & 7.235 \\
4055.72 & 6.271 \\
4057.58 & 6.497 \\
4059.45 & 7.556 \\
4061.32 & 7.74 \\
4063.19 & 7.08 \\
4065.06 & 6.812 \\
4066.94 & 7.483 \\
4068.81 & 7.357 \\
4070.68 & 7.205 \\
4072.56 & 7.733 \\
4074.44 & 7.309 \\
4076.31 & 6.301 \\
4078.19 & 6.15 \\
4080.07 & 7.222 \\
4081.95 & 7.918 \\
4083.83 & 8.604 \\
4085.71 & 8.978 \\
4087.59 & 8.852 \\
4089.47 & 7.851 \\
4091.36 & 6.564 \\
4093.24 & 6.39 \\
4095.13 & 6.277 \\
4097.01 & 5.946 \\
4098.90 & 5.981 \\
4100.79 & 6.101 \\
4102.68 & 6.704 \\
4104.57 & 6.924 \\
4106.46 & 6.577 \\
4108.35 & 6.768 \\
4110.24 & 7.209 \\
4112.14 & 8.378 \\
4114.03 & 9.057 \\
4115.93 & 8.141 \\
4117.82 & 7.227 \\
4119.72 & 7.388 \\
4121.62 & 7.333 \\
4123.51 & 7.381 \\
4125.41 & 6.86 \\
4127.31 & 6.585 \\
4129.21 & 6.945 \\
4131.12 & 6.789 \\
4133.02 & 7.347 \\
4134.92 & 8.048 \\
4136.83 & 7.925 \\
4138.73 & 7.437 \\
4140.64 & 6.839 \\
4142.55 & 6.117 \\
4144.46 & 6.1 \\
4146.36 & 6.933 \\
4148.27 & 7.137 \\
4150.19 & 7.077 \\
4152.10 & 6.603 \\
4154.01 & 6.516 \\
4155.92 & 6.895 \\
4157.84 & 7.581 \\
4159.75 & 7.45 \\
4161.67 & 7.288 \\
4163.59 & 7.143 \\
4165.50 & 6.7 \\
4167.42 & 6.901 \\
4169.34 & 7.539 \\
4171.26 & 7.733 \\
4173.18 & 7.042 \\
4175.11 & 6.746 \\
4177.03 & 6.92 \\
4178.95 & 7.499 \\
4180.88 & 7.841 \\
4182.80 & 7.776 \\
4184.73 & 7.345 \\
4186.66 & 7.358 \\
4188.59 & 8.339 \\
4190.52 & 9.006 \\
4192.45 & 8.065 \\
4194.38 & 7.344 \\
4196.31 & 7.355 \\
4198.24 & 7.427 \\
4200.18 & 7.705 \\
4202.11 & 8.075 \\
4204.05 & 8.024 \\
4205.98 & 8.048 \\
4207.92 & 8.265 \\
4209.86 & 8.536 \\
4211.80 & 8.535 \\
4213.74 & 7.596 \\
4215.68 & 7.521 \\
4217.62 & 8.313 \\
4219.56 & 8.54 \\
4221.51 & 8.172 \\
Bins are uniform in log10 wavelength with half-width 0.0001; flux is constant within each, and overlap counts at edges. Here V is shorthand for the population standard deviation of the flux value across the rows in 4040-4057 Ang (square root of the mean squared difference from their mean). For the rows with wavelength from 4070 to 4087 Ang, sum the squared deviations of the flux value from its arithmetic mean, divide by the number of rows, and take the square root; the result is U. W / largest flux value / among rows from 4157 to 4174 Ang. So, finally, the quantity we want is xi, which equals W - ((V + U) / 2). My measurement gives 6.90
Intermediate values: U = 0.89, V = 0.77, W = 7.733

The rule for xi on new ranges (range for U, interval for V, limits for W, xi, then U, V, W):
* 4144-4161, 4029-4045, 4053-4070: 6.98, 0.44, 1.09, 7.74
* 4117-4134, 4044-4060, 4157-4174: 7.25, 0.29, 0.67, 7.733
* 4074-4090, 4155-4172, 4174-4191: 8.35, 0.98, 0.34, 9.006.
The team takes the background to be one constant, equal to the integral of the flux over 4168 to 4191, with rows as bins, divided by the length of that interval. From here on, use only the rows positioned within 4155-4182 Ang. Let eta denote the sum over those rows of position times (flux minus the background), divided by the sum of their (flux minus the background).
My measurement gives 4167.1 Ang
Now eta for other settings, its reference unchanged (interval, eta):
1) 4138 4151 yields 4144.3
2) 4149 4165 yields 4155.1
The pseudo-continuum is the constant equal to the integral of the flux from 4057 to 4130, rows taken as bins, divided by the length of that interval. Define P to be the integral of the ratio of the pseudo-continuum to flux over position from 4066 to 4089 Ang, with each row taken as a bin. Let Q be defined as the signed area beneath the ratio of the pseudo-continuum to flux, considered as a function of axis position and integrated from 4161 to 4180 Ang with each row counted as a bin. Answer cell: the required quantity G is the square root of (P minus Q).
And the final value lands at 2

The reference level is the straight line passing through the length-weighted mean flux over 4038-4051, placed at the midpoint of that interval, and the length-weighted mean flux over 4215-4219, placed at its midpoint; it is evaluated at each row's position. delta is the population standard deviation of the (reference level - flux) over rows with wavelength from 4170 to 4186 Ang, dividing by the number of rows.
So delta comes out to 0.39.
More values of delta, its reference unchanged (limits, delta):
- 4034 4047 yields 1.28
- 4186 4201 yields 0.57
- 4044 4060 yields 0.66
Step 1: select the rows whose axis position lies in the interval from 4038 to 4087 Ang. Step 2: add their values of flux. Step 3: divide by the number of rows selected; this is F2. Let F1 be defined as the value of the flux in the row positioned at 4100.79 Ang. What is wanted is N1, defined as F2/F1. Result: 1.19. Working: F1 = 6.101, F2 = 7.27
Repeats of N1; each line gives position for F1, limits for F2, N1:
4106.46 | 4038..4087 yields 1.11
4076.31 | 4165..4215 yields 1.22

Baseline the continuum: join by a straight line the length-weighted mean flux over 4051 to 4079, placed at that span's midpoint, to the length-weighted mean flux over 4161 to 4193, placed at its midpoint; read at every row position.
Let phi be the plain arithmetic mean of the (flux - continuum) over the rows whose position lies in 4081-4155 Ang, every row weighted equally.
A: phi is -0.1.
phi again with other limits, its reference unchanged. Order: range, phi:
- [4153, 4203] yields 0.0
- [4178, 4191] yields 0.4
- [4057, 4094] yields 0.2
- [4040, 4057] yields -0.2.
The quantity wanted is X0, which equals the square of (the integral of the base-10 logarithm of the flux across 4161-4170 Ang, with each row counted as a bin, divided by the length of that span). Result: 0.72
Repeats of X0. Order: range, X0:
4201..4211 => 0.83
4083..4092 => 0.83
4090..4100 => 0.64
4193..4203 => 0.78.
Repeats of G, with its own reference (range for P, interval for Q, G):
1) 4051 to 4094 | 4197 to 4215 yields 5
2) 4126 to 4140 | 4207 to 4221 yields 1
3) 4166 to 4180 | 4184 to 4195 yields 2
